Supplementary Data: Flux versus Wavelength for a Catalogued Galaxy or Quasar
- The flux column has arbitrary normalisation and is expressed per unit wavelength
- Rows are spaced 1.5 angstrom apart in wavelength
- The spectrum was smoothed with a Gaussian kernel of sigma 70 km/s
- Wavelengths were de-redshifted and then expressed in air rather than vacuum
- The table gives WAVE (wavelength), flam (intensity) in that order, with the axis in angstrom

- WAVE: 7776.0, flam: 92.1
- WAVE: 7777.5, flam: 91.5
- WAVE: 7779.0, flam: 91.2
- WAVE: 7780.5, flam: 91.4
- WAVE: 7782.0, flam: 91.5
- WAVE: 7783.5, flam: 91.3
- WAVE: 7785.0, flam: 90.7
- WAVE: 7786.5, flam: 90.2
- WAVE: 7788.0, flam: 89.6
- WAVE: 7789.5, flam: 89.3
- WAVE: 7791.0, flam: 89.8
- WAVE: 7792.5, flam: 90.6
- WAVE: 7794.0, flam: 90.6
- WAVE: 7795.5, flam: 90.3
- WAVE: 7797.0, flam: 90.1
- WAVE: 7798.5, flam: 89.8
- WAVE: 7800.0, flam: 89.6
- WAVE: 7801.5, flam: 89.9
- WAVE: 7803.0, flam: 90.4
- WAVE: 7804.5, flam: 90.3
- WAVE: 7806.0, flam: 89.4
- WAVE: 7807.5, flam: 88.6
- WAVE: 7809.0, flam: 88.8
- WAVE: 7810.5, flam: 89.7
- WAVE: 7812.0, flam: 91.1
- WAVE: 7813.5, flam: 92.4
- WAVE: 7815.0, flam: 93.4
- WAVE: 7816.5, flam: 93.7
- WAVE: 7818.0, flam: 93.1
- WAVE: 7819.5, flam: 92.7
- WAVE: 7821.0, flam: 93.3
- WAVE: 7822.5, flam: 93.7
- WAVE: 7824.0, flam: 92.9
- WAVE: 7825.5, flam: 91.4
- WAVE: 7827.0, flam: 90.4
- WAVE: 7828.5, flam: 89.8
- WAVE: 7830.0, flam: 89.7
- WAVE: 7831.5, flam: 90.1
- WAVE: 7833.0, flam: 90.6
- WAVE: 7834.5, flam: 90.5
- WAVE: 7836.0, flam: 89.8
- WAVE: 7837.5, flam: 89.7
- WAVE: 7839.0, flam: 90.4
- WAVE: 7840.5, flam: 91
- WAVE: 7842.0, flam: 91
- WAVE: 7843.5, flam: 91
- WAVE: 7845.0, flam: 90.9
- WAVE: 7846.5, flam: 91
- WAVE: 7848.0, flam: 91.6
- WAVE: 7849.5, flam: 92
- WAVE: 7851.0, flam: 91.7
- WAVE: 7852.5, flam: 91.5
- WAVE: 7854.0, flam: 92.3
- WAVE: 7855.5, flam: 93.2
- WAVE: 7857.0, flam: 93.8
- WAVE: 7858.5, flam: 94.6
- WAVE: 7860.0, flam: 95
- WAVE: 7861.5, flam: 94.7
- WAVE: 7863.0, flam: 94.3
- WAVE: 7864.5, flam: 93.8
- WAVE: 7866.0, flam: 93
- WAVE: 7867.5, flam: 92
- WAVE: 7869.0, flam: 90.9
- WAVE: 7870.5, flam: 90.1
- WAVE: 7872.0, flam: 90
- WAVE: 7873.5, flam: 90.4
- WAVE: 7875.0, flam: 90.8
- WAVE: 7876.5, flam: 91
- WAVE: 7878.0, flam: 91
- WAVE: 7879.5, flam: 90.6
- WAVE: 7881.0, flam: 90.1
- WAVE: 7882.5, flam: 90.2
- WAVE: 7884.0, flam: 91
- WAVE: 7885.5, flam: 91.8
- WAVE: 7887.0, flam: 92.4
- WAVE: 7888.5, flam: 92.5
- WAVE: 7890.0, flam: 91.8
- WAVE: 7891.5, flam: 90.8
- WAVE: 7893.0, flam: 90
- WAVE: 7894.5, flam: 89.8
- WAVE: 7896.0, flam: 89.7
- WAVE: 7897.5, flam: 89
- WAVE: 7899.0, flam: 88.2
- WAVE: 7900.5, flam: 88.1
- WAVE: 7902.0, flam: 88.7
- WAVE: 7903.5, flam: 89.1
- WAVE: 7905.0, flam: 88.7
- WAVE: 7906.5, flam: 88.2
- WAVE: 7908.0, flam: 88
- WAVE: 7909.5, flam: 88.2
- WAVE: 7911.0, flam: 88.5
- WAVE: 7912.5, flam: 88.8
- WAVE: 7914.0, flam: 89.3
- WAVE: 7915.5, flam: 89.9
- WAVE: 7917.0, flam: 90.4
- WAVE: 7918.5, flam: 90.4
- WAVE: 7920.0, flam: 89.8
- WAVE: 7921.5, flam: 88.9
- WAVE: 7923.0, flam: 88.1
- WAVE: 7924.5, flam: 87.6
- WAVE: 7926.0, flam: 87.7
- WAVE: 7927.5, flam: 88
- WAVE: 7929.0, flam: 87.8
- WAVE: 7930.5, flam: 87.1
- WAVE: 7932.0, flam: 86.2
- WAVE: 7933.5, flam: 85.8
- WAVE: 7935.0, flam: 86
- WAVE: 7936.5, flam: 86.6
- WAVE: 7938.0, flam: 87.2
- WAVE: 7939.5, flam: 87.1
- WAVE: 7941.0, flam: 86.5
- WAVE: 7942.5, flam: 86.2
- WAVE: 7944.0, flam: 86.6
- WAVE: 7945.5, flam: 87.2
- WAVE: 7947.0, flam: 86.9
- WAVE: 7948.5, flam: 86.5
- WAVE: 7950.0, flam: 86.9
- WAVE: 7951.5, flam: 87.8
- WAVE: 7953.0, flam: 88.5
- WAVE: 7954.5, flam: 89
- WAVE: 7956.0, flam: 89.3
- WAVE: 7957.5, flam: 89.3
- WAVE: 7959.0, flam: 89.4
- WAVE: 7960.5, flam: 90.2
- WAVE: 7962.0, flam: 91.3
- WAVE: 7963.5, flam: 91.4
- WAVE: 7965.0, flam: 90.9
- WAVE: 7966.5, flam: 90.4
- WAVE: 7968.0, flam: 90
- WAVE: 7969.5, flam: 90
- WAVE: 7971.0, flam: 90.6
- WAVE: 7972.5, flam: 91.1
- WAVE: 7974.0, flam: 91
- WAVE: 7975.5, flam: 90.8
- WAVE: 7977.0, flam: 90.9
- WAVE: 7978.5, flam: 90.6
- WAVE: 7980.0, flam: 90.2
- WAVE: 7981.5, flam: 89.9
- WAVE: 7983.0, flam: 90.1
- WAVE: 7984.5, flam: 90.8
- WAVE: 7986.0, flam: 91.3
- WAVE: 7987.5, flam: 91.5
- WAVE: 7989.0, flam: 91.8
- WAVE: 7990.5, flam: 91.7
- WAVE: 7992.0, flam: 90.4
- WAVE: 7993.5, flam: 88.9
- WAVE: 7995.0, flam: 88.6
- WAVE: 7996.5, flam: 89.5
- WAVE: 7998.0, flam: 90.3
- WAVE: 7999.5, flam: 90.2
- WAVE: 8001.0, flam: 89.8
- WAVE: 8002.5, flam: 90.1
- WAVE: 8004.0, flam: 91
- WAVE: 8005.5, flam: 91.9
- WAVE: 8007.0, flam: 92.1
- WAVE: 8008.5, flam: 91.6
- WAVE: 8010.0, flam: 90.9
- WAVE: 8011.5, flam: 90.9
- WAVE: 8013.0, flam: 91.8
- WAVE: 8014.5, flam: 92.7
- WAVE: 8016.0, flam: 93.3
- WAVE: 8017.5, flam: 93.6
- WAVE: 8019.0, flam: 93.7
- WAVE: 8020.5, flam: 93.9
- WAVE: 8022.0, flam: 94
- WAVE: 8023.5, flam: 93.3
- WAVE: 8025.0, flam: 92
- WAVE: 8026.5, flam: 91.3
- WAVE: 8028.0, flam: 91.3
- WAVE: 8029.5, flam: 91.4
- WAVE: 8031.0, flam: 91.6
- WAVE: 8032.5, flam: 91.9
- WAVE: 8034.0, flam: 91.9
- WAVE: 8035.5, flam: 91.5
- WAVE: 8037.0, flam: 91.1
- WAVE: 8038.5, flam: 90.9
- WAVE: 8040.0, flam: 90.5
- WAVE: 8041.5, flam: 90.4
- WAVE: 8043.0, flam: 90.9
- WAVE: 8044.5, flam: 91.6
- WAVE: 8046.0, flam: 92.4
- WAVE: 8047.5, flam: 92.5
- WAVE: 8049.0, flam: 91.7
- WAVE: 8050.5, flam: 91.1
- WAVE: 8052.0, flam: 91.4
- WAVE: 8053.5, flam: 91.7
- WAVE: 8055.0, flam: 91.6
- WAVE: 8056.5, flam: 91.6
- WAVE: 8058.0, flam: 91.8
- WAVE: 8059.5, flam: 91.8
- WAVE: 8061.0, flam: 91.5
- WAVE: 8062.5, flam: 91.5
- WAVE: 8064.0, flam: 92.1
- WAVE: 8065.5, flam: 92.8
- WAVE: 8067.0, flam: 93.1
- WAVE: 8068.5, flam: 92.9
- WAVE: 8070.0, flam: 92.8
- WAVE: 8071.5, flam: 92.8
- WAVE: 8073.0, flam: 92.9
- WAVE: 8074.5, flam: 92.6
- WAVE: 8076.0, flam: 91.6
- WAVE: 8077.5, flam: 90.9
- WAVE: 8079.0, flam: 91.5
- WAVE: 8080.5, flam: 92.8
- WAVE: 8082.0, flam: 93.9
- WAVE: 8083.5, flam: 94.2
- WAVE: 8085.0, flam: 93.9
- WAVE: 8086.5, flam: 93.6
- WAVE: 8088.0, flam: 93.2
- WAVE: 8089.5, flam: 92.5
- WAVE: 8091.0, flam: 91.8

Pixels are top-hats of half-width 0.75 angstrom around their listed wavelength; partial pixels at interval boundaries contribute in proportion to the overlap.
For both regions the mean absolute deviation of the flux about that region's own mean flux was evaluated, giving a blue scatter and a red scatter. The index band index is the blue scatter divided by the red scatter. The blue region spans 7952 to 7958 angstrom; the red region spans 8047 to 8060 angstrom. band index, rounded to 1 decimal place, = 1.2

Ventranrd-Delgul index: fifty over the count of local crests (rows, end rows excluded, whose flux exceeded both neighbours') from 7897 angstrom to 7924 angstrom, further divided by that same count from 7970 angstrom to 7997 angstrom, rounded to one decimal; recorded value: 16.7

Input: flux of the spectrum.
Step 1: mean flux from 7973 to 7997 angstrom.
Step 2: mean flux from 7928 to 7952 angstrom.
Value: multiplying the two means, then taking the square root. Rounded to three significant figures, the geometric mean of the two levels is 88.6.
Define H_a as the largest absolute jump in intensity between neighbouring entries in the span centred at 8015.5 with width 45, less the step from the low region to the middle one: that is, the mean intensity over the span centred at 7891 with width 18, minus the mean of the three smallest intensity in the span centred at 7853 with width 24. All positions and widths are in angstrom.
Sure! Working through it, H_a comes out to 1.7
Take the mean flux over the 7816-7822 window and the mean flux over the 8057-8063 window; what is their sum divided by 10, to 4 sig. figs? 18.49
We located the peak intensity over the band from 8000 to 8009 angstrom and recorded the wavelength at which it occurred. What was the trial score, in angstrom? 8007.0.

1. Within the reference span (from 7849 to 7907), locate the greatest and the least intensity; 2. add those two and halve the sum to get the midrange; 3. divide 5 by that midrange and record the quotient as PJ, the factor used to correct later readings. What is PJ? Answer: 0.0546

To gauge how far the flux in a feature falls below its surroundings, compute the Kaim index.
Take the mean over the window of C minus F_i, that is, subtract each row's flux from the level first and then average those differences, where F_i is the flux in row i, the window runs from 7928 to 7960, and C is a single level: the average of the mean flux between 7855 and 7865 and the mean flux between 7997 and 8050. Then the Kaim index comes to 5.6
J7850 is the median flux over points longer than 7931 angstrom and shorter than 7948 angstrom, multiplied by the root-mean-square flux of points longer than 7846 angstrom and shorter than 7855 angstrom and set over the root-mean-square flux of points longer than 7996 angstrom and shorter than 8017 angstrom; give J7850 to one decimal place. 87.1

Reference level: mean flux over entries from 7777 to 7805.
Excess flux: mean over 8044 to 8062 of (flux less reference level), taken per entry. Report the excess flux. 1.3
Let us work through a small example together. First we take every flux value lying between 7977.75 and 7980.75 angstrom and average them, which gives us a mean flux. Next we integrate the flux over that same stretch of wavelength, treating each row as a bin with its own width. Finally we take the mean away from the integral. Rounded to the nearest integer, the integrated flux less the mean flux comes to 181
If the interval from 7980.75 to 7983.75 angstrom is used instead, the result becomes 180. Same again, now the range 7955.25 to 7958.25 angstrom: 179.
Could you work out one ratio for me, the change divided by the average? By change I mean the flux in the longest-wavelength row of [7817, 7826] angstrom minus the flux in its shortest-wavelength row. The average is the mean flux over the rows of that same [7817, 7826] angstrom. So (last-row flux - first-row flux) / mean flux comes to -0.018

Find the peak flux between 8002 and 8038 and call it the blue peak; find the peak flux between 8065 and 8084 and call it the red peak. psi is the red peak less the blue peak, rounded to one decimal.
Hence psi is 0.2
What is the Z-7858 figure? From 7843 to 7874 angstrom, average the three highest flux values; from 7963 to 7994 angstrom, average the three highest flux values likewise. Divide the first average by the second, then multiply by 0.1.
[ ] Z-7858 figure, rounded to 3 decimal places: 0.103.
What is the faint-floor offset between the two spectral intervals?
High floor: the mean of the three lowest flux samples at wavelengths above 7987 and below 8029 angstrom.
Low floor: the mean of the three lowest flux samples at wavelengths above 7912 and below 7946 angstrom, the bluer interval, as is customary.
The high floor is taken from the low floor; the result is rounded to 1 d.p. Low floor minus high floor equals -3.0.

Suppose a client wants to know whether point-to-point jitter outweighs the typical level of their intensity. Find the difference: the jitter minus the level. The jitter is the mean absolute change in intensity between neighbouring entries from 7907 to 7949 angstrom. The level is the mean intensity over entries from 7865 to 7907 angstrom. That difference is -89.9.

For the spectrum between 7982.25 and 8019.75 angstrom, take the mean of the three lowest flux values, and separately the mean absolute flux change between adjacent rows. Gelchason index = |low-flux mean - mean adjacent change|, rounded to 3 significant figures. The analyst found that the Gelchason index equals 88.4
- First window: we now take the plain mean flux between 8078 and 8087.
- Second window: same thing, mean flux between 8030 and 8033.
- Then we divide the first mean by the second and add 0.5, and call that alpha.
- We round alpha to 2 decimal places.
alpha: 1.52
